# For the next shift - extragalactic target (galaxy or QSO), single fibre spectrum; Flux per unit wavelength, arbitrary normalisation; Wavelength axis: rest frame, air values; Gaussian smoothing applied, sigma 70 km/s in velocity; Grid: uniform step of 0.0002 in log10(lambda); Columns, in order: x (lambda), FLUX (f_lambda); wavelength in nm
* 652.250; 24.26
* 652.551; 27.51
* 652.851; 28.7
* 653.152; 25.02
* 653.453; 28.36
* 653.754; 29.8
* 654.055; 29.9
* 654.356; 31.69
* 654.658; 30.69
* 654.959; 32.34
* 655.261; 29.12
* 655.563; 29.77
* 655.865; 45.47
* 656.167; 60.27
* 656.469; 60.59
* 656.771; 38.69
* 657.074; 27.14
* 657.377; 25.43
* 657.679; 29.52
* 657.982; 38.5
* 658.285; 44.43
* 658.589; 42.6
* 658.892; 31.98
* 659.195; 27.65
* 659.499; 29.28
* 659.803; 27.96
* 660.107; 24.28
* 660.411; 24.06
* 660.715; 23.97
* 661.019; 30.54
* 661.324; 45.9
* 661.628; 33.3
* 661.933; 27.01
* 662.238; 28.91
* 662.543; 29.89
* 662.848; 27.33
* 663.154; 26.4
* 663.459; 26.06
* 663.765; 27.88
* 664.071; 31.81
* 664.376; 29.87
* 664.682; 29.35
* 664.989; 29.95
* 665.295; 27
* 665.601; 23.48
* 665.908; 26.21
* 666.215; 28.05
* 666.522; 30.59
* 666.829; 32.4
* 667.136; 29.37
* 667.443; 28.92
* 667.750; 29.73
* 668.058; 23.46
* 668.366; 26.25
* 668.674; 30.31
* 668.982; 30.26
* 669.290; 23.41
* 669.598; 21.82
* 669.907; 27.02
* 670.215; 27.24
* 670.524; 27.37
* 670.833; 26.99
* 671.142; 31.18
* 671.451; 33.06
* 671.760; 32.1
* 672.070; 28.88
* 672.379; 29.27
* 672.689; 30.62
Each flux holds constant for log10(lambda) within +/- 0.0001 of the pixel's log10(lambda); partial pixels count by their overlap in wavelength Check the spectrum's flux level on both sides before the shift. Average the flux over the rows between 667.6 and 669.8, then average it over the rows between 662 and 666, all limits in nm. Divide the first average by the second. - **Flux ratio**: 0.94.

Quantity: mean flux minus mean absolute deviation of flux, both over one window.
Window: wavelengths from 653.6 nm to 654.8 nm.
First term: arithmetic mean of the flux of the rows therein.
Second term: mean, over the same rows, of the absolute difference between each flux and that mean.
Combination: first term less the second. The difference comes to 30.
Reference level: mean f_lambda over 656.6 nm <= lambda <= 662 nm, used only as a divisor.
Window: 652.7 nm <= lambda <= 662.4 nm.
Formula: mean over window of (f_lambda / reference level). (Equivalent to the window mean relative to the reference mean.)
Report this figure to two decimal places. 1.04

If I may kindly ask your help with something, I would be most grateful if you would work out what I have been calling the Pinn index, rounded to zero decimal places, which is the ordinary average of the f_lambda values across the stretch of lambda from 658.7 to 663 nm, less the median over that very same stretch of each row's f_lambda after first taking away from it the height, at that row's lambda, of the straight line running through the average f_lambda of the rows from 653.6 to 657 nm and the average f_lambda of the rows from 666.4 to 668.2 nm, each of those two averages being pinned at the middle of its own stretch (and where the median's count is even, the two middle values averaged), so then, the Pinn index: 35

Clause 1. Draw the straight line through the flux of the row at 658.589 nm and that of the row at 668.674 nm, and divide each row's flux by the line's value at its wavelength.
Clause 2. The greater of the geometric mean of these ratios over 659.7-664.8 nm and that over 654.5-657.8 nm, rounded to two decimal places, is 0.78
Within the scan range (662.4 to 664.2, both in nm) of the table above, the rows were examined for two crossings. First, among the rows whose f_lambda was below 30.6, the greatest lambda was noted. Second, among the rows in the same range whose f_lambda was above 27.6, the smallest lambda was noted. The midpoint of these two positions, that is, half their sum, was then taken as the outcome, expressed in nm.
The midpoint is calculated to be 663.15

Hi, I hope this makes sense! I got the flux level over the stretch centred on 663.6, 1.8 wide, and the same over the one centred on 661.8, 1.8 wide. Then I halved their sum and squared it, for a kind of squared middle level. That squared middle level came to 925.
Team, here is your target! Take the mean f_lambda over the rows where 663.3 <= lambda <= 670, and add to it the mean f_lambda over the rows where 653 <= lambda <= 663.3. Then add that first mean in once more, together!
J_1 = 88.6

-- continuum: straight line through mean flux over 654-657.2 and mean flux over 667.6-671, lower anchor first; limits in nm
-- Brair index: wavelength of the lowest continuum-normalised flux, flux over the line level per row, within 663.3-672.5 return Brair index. 665.601 nm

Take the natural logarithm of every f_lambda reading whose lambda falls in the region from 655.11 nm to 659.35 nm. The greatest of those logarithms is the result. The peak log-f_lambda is 4.1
